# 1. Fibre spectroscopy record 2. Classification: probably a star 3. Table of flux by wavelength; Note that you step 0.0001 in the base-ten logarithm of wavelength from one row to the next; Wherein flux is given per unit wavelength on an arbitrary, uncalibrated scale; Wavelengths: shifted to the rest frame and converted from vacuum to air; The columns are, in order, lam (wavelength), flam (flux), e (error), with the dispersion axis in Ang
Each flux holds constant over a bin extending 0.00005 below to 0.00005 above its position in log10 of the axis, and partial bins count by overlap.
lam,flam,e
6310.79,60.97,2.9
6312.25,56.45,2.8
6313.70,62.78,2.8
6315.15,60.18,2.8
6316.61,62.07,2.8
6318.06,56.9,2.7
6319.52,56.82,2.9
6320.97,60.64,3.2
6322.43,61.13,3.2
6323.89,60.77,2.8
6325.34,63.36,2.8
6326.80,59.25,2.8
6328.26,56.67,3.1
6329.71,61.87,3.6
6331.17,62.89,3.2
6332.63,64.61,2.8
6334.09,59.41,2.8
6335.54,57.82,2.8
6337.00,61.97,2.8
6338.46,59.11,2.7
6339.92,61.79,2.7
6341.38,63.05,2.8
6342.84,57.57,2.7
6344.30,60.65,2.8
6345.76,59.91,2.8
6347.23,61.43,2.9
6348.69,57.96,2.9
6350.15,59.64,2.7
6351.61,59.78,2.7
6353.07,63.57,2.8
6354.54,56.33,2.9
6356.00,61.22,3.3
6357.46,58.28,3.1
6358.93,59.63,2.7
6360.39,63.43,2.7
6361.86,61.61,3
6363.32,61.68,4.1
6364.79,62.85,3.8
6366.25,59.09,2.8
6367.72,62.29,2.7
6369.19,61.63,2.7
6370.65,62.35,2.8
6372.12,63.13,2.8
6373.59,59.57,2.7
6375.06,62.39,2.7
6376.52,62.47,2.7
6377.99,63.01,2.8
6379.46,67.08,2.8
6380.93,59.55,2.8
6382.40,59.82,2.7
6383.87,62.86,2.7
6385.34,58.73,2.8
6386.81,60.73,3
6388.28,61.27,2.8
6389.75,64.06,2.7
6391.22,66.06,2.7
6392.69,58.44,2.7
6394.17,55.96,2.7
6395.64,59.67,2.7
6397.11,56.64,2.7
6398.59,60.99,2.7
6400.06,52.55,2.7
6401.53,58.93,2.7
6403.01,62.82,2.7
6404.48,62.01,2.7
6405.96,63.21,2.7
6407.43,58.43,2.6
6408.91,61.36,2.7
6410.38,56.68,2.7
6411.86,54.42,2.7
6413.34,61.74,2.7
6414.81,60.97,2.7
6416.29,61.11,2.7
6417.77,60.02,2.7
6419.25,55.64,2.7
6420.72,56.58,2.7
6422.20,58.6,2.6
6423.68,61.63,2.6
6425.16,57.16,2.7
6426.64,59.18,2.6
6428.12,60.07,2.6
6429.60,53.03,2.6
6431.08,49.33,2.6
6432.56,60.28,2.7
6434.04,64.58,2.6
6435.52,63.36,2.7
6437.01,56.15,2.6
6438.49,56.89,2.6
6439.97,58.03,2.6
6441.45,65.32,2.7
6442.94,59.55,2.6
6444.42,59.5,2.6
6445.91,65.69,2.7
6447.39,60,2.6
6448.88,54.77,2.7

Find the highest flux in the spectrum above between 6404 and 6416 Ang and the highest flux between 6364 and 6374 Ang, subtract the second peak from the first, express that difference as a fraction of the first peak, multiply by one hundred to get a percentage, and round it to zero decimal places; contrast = 0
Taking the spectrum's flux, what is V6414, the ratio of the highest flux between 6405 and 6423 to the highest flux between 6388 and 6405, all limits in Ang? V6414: 0.96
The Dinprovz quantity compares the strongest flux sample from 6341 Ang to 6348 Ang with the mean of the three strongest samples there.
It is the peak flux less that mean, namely 1.3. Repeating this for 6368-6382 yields 2.7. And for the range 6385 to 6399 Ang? 2.3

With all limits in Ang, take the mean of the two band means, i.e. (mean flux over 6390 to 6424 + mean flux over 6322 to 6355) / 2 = 59.9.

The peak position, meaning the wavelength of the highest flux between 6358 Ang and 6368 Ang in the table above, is 6360.39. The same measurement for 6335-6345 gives 6341.38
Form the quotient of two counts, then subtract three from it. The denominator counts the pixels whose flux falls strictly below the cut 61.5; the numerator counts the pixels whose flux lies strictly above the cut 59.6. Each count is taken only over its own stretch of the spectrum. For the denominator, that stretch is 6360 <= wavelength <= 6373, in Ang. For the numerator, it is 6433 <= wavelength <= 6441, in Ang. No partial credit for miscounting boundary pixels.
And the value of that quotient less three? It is -1.0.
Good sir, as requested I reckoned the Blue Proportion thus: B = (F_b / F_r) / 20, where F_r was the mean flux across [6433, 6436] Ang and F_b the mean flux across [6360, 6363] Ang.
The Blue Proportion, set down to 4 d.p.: 0.0489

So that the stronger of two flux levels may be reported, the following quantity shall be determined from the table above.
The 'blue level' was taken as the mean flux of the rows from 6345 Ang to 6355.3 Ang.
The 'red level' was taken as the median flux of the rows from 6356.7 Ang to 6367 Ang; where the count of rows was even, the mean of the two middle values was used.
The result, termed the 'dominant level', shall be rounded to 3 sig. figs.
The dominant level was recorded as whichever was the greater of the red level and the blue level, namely 61.6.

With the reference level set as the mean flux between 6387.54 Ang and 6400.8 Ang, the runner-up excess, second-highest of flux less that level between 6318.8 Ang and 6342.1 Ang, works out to 3.8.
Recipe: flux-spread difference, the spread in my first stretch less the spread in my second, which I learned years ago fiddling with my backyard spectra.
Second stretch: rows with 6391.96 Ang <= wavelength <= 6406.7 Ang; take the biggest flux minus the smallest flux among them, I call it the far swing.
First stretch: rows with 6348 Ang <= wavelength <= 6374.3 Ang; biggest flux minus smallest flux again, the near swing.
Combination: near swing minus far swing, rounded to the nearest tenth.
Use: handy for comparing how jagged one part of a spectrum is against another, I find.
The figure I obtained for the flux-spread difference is -3.4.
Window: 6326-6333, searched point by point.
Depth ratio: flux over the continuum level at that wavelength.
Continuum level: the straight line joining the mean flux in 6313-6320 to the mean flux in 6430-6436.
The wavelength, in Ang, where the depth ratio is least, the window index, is 6328.26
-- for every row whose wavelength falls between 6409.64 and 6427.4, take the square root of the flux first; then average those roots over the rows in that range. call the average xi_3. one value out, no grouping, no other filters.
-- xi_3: 7.66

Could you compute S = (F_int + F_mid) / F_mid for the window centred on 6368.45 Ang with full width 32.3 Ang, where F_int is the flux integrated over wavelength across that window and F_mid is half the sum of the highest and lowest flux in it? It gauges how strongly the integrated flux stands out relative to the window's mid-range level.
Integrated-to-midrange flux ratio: 33.2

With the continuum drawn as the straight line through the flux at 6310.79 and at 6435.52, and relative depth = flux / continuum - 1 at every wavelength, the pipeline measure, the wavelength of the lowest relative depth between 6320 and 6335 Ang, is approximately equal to 6328.26 Ang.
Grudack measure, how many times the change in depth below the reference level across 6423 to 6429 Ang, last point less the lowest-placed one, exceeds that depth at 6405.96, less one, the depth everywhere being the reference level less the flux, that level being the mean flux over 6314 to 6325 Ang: -1.5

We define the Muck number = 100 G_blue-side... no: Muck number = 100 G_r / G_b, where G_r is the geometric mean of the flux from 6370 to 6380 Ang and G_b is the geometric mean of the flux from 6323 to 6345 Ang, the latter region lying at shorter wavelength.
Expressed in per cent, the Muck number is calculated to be 104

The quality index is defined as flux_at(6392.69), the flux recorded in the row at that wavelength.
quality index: 58.44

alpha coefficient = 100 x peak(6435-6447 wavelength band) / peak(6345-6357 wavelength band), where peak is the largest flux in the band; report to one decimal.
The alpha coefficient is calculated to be 103.3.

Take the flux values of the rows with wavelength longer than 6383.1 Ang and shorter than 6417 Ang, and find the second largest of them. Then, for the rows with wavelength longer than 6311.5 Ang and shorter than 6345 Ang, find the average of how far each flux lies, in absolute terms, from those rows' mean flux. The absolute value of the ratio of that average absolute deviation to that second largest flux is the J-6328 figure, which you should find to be 0.0315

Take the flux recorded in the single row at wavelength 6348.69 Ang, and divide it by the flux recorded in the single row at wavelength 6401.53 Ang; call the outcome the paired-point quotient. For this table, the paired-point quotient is 0.98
